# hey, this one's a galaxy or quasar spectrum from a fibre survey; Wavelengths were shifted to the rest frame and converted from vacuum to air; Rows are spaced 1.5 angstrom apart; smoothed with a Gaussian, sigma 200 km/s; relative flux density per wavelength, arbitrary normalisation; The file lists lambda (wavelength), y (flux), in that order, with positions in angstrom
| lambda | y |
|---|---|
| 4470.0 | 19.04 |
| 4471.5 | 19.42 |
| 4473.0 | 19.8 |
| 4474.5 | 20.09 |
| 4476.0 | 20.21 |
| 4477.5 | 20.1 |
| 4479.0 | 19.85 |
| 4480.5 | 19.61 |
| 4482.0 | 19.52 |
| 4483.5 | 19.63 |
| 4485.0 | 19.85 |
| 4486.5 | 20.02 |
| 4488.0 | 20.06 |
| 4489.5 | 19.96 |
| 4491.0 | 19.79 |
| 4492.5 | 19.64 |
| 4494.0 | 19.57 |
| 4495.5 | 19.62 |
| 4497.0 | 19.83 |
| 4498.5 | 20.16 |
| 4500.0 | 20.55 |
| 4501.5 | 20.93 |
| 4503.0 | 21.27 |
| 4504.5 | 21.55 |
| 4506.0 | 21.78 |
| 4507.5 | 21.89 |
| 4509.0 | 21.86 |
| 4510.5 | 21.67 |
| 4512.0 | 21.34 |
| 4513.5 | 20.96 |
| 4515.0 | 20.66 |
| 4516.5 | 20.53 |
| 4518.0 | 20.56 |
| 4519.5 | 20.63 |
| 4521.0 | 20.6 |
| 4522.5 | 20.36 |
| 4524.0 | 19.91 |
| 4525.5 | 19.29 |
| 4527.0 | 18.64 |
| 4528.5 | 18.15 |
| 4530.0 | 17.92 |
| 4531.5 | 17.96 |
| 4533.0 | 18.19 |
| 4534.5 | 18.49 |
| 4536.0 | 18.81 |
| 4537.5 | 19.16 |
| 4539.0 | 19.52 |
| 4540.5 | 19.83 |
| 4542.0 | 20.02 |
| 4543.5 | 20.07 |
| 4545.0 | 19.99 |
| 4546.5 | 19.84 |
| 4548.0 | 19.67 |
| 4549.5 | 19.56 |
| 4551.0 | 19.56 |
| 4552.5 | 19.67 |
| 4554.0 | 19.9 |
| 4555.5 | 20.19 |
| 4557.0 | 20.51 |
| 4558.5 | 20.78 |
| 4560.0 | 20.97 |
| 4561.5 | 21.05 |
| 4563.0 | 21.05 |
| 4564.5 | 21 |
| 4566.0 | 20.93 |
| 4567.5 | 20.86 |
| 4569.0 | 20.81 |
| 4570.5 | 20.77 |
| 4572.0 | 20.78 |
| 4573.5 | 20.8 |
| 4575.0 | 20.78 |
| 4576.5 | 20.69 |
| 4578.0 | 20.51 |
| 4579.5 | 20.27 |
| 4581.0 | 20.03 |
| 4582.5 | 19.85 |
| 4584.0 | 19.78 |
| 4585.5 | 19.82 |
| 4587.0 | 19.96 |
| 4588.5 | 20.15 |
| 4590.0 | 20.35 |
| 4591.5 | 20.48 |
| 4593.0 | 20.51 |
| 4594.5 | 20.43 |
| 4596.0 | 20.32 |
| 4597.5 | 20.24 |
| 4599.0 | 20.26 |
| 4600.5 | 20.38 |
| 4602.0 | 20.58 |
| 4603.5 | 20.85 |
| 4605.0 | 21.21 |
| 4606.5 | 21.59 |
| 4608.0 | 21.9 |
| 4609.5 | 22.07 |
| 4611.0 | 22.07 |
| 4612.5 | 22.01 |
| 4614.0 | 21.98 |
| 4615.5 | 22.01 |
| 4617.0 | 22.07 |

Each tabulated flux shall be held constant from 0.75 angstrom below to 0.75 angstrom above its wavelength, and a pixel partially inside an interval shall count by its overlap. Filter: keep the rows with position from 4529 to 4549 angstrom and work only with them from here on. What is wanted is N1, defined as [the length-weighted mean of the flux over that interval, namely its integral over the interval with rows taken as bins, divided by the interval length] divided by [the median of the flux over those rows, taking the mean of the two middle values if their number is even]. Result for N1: 0.98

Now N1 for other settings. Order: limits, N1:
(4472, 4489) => 1.00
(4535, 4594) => 1.00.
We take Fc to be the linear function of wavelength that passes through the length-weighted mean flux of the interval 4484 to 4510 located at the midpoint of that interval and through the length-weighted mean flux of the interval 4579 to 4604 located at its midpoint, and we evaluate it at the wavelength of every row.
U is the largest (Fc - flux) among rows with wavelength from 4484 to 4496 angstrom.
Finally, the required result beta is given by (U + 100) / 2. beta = 50.5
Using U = 0.9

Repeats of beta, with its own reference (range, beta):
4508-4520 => 50.0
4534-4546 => 51.0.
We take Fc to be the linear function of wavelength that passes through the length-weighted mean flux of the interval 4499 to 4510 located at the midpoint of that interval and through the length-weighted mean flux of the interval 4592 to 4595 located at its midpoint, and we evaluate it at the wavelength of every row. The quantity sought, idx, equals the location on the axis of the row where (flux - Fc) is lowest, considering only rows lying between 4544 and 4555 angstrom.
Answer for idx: 4549.5 angstrom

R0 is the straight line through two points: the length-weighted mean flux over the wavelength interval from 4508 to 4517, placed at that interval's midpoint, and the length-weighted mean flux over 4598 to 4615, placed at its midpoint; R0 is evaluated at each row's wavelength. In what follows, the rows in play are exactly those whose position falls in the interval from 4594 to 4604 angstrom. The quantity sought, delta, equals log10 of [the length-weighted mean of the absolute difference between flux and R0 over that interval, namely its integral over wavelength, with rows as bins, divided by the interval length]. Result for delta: -0.04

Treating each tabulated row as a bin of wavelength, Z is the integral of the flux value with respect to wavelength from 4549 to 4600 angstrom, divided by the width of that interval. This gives 20.4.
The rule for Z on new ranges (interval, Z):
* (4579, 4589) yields 20.0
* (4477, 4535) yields 20.1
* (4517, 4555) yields 19.5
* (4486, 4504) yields 20.1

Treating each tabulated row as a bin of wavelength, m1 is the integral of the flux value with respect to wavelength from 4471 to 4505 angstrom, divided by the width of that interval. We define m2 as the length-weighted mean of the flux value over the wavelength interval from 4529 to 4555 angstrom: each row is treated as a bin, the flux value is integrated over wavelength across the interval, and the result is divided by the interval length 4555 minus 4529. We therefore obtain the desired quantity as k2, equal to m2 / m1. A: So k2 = 0.96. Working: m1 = 20.0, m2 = 19.3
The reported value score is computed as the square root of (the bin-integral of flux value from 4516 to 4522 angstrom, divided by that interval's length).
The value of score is 4.54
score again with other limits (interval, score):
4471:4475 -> 4.45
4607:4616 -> 4.69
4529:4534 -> 4.25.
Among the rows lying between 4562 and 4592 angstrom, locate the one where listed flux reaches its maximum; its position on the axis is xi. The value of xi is 4563.0 angstrom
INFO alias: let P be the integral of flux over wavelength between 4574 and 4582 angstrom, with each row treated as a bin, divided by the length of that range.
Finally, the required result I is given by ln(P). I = 3.02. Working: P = 20.4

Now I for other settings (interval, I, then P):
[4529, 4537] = 2.91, 18.3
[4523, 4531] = 2.93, 18.8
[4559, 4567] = 3.04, 21.0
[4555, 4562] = 3.03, 20.7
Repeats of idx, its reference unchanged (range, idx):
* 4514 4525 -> 4524.0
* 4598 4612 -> 4599.0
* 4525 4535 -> 4530.0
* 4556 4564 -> 4557.0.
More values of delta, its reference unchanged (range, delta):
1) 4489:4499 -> 0.15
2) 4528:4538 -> 0.46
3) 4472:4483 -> 0.11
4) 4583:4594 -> 0.07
